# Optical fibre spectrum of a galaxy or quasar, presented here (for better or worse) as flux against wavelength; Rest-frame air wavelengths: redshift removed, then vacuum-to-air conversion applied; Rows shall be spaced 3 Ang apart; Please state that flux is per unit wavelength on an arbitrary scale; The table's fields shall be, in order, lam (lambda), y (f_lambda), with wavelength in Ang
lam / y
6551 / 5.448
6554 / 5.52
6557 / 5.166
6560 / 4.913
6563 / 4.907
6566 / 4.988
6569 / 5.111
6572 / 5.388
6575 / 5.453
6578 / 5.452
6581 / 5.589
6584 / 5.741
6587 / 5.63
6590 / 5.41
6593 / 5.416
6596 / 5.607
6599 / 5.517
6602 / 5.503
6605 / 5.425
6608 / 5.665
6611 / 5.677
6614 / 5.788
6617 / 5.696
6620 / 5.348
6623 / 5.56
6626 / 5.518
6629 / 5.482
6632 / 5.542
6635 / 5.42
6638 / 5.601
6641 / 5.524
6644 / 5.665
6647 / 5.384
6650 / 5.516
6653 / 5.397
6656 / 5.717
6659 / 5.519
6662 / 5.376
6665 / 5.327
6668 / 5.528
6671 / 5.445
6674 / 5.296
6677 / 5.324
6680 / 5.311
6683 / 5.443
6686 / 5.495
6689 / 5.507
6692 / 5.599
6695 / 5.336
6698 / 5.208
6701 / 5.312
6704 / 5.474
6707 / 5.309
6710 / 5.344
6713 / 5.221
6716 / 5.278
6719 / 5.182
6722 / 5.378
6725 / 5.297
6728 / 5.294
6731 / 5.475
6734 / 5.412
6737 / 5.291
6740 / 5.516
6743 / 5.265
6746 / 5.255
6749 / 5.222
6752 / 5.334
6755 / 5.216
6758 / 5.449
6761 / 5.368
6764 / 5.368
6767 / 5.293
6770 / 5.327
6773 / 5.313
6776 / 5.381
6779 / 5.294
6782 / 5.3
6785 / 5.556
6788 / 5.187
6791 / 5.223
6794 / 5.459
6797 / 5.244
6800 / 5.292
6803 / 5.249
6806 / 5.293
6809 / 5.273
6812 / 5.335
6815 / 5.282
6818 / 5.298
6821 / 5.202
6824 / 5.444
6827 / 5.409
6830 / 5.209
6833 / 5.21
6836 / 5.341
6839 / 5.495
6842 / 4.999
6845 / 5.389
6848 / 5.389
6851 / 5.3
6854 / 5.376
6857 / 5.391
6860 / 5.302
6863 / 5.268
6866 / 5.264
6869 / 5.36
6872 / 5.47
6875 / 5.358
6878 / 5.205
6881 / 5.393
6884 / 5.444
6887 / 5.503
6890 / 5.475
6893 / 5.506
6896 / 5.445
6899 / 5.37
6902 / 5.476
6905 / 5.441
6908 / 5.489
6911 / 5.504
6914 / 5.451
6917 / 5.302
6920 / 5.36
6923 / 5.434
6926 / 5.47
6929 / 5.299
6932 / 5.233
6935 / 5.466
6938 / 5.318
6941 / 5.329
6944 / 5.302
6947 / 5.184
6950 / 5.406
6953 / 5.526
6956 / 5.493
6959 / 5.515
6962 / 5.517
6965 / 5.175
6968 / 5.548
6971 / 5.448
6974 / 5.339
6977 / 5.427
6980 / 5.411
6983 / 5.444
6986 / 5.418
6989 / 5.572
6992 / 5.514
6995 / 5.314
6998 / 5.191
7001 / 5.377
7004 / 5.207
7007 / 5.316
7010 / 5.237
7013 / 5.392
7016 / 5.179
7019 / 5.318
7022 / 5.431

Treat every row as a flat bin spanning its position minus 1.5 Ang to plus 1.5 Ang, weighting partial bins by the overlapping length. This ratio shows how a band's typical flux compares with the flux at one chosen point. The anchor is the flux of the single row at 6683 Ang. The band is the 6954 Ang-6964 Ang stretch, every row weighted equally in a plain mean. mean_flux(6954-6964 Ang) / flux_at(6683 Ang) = 1.01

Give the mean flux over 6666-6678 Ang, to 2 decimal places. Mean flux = 5.40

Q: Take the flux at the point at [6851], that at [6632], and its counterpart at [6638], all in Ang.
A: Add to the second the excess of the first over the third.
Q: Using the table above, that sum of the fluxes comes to 5.24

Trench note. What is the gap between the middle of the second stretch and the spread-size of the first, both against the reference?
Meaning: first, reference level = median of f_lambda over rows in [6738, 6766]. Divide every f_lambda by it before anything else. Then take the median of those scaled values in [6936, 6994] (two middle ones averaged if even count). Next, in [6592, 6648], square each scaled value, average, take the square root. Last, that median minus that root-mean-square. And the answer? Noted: -0.022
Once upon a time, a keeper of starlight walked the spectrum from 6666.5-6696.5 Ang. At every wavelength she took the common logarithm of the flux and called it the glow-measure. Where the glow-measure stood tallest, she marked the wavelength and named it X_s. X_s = 6692 Ang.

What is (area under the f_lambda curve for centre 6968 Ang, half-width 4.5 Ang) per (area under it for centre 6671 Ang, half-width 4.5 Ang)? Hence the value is 0.99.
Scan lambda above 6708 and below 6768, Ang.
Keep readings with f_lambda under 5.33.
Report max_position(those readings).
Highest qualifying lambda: 6767 Ang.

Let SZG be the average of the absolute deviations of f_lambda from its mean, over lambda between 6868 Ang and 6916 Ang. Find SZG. 0.058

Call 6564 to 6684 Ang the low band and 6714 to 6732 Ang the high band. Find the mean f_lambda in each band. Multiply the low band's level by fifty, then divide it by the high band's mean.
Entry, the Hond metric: 51.6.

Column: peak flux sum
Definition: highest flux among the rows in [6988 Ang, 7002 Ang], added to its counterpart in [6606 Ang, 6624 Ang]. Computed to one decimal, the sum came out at 11.4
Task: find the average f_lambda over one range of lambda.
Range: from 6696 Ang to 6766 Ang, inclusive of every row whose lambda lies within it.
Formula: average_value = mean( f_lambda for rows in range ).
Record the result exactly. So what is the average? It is 5.325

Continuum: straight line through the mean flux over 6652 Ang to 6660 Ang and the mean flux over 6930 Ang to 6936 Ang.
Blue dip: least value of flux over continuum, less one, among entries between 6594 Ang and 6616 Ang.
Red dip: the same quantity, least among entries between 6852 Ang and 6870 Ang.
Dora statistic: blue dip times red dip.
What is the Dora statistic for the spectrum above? 0.0007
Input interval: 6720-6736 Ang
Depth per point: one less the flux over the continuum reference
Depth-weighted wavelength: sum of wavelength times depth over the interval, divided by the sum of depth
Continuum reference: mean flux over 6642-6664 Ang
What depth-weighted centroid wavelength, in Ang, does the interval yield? 6726.9 Ang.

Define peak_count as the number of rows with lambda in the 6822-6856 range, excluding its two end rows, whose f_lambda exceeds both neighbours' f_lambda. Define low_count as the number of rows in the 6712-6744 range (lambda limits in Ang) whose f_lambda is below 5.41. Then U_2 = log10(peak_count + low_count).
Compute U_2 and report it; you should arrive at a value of 0.95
